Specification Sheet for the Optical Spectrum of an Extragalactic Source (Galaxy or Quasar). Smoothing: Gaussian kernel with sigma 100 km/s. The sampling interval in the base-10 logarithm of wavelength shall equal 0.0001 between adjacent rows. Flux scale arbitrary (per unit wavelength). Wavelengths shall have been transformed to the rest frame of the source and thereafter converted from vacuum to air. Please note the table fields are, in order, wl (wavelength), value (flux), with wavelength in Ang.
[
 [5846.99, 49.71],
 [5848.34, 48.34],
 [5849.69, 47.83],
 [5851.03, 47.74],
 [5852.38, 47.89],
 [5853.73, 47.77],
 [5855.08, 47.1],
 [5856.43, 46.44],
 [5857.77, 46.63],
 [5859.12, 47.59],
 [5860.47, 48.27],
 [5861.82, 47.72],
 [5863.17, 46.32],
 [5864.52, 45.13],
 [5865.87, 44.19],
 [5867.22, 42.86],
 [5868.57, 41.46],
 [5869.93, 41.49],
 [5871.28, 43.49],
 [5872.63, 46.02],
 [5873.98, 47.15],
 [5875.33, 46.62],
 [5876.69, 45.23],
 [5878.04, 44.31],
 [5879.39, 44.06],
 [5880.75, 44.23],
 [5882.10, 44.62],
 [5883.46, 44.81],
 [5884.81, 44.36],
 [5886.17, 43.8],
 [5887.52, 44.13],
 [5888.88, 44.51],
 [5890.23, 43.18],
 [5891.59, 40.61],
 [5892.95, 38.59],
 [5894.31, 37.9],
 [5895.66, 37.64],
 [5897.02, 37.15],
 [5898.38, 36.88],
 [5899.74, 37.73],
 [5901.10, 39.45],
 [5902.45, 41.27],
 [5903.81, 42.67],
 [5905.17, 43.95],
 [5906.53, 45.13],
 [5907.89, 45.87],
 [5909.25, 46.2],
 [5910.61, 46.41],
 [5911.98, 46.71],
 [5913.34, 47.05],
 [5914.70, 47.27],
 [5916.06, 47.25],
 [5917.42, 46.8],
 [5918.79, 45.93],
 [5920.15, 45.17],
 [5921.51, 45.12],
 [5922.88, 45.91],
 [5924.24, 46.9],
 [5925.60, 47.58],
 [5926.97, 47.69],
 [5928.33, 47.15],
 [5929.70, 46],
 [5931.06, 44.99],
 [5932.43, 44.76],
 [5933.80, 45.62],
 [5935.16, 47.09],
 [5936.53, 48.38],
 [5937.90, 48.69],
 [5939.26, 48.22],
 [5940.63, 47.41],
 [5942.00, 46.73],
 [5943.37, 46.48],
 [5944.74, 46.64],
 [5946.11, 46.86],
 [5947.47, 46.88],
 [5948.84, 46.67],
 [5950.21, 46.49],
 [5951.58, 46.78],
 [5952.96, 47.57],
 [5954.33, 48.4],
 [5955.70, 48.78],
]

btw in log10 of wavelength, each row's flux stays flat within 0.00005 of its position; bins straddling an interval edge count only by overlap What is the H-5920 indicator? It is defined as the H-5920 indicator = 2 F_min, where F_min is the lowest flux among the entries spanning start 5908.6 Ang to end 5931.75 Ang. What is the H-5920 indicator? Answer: 90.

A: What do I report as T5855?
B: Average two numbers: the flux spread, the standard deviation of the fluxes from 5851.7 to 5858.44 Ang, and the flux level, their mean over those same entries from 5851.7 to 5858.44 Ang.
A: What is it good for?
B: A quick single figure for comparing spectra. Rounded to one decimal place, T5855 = 23.9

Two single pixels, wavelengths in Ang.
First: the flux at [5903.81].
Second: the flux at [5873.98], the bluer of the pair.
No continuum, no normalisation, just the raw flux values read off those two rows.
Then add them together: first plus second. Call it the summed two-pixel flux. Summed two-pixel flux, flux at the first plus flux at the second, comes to 89.8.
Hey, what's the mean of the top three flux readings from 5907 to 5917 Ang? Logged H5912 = 47.2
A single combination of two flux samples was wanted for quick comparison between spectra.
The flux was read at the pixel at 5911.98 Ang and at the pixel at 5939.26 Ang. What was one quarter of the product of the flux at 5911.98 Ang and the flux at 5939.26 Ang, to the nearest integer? 563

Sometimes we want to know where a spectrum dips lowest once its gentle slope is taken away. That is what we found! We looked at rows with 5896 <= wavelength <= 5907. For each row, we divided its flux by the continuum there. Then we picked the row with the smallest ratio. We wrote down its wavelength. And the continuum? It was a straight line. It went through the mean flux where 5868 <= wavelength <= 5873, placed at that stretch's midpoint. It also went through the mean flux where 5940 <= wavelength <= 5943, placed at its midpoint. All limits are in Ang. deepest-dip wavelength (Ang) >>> 5898.38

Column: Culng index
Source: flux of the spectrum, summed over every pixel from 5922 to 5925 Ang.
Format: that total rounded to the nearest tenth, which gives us 92.8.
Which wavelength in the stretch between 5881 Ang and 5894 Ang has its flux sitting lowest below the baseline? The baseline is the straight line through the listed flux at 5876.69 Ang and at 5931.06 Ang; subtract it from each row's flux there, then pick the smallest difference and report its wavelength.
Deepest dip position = 5892.95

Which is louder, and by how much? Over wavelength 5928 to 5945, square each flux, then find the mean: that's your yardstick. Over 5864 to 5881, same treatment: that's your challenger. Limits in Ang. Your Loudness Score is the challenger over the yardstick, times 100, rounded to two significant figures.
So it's 90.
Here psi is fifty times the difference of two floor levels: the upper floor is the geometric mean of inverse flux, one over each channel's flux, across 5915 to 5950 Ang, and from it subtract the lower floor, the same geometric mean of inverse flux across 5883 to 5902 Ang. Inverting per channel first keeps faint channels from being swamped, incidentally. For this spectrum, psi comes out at -0.16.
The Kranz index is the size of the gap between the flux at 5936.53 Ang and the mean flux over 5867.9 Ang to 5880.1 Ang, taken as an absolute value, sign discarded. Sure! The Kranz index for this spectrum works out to 4.0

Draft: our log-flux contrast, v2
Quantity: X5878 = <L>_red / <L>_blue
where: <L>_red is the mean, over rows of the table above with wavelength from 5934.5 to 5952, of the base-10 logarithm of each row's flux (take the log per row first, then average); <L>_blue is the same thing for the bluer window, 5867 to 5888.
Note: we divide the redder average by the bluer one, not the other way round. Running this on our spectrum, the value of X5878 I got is 1.02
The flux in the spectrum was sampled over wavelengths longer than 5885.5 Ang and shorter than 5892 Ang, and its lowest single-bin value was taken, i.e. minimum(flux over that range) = 40.61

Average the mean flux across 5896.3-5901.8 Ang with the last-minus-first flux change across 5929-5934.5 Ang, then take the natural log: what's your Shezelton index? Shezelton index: 2.93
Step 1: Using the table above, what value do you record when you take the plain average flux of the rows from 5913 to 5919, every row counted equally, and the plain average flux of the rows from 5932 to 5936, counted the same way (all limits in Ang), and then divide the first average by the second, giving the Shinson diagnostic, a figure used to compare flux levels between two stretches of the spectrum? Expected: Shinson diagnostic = 1.02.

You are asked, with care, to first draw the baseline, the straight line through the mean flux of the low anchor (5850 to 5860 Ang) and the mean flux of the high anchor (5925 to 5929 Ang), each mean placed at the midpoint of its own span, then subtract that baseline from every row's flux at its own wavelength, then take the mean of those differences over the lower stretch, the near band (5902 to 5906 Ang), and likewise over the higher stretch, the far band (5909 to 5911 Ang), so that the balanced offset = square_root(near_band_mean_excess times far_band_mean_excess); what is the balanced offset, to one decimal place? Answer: 2.3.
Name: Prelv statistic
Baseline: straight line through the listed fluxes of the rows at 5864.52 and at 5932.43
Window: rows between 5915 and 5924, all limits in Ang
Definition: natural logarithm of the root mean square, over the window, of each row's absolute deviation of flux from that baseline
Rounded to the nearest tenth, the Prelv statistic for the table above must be 0.4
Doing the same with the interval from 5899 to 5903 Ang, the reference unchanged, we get 1.7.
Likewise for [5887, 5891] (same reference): 0.2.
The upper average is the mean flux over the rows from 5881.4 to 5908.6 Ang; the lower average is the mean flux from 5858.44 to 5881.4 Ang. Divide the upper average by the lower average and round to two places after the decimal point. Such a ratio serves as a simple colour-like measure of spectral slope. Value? 0.93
